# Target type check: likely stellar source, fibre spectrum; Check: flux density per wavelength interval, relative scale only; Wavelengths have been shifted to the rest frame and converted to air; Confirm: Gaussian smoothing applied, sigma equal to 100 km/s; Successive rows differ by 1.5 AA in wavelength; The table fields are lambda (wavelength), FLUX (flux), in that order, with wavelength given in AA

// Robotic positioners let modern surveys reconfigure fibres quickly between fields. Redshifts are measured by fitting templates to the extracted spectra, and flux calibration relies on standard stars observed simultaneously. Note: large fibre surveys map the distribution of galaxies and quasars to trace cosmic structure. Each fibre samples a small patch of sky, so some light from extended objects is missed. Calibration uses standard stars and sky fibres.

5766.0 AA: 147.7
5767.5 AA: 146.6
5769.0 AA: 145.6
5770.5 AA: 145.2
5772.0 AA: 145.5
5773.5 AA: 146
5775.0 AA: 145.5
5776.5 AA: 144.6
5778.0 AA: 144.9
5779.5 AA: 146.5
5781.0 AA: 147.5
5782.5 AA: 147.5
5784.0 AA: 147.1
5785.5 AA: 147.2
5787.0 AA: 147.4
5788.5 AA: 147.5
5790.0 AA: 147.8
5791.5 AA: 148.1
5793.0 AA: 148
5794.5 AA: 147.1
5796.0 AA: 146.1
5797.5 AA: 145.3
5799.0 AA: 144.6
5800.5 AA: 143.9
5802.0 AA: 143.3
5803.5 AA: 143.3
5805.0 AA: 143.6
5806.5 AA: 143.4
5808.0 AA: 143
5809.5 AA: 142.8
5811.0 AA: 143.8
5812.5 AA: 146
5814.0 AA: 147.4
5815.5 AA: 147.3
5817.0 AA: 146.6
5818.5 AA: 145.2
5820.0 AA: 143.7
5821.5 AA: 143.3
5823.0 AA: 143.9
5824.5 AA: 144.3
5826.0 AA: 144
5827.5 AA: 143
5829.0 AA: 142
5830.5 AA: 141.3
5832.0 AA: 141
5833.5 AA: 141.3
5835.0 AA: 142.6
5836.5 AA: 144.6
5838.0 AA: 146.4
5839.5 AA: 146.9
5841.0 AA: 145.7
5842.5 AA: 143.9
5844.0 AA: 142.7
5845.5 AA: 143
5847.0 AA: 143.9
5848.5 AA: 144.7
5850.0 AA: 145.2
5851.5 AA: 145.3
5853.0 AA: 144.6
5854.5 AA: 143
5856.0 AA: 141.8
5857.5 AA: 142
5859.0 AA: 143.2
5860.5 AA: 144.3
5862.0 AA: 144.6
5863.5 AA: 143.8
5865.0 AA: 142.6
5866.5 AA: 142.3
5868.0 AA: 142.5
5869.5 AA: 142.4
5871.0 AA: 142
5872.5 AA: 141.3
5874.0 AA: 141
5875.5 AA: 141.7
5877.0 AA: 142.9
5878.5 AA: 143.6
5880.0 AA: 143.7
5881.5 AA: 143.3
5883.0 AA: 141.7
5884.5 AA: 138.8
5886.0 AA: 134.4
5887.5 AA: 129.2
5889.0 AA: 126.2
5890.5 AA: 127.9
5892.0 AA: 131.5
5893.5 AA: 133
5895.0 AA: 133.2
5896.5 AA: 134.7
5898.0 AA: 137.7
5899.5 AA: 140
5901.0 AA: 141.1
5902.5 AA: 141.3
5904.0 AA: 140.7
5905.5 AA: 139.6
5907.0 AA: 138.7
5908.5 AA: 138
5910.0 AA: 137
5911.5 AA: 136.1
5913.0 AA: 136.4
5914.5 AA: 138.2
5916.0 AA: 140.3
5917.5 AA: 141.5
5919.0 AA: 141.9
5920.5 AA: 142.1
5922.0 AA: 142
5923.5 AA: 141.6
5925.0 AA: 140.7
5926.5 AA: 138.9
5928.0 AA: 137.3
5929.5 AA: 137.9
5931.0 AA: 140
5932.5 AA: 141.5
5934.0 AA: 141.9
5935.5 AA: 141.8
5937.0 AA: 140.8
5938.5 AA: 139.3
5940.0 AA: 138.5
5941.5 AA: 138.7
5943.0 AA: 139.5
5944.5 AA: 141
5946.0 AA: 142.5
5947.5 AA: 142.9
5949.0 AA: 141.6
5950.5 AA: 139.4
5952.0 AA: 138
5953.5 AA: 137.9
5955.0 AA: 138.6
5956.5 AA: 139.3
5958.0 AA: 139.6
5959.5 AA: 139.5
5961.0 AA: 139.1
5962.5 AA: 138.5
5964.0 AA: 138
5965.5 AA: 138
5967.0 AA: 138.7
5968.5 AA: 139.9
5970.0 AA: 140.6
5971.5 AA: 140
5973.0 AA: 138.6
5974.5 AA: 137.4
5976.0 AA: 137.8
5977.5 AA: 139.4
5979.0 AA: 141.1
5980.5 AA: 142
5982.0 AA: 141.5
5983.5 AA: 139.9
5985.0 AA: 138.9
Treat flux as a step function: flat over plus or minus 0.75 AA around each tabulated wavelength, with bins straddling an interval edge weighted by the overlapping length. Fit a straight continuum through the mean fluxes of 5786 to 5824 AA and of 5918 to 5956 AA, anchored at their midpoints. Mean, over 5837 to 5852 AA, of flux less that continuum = 1.0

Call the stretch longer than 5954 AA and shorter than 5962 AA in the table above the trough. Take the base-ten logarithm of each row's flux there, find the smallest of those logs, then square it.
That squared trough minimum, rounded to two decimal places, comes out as 4.59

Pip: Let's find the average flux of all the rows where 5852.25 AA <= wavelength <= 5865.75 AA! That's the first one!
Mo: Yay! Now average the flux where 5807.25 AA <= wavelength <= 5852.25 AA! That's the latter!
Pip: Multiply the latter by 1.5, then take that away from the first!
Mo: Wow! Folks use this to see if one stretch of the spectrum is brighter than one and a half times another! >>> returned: -73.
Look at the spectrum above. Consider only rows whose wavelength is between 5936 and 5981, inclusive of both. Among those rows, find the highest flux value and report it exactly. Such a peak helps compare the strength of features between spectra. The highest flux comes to 142.9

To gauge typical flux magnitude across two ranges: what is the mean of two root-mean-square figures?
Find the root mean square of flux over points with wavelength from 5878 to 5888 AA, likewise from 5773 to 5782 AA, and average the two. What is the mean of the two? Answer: 143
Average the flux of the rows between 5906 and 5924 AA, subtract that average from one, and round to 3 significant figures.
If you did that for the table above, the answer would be -138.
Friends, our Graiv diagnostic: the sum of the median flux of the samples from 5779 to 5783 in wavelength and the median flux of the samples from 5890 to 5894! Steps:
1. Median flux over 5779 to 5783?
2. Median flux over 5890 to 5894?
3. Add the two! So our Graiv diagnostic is 279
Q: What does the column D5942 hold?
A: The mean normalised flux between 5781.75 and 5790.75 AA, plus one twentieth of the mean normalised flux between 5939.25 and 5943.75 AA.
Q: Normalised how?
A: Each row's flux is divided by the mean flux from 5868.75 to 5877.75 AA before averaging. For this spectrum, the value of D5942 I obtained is 1.09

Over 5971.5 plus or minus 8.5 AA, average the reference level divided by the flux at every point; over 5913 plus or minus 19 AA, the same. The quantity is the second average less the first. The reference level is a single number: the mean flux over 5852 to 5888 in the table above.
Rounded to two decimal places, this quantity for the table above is 0.00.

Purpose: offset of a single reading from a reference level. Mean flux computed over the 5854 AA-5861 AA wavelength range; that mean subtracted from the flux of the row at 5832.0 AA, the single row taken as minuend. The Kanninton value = -2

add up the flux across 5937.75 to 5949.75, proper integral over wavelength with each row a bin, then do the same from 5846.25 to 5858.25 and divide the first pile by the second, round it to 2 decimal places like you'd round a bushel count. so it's 0.98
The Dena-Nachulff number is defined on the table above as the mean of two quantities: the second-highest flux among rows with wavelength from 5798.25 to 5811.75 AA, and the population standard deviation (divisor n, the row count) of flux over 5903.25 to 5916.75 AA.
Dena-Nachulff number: 72.7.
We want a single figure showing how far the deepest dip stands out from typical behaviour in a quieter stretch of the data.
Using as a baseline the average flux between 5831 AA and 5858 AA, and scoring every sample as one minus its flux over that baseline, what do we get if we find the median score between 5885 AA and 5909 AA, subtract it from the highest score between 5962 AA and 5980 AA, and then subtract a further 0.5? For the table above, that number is -0.508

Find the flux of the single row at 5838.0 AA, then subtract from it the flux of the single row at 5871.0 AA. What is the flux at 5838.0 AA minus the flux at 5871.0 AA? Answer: 4.4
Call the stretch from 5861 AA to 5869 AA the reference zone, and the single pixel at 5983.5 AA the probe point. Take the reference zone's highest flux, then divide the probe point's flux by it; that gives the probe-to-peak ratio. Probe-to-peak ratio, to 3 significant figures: 0.967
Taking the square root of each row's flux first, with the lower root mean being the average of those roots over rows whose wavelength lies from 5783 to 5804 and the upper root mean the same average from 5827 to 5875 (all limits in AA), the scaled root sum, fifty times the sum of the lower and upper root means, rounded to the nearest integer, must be 1203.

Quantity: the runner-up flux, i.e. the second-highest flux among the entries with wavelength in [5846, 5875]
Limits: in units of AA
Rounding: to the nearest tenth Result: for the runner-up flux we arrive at 145.2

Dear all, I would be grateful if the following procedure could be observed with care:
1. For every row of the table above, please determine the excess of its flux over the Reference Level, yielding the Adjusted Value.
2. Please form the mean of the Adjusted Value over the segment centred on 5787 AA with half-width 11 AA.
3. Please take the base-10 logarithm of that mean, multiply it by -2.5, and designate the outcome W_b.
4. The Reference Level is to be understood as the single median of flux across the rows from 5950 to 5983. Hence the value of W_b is -2.21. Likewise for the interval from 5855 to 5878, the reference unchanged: -1.32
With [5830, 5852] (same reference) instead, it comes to -1.68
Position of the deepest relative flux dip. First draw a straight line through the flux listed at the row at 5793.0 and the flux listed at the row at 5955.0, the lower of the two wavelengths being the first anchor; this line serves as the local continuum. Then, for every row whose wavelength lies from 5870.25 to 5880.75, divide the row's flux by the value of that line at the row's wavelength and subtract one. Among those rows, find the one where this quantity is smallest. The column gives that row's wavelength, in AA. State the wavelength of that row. 5874.0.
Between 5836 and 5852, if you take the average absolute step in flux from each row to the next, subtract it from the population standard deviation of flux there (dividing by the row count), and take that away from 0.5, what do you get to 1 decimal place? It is 0.1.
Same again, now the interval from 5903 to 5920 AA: -0.4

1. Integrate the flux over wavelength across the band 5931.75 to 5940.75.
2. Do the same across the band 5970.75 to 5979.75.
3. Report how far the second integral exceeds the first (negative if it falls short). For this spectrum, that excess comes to -14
